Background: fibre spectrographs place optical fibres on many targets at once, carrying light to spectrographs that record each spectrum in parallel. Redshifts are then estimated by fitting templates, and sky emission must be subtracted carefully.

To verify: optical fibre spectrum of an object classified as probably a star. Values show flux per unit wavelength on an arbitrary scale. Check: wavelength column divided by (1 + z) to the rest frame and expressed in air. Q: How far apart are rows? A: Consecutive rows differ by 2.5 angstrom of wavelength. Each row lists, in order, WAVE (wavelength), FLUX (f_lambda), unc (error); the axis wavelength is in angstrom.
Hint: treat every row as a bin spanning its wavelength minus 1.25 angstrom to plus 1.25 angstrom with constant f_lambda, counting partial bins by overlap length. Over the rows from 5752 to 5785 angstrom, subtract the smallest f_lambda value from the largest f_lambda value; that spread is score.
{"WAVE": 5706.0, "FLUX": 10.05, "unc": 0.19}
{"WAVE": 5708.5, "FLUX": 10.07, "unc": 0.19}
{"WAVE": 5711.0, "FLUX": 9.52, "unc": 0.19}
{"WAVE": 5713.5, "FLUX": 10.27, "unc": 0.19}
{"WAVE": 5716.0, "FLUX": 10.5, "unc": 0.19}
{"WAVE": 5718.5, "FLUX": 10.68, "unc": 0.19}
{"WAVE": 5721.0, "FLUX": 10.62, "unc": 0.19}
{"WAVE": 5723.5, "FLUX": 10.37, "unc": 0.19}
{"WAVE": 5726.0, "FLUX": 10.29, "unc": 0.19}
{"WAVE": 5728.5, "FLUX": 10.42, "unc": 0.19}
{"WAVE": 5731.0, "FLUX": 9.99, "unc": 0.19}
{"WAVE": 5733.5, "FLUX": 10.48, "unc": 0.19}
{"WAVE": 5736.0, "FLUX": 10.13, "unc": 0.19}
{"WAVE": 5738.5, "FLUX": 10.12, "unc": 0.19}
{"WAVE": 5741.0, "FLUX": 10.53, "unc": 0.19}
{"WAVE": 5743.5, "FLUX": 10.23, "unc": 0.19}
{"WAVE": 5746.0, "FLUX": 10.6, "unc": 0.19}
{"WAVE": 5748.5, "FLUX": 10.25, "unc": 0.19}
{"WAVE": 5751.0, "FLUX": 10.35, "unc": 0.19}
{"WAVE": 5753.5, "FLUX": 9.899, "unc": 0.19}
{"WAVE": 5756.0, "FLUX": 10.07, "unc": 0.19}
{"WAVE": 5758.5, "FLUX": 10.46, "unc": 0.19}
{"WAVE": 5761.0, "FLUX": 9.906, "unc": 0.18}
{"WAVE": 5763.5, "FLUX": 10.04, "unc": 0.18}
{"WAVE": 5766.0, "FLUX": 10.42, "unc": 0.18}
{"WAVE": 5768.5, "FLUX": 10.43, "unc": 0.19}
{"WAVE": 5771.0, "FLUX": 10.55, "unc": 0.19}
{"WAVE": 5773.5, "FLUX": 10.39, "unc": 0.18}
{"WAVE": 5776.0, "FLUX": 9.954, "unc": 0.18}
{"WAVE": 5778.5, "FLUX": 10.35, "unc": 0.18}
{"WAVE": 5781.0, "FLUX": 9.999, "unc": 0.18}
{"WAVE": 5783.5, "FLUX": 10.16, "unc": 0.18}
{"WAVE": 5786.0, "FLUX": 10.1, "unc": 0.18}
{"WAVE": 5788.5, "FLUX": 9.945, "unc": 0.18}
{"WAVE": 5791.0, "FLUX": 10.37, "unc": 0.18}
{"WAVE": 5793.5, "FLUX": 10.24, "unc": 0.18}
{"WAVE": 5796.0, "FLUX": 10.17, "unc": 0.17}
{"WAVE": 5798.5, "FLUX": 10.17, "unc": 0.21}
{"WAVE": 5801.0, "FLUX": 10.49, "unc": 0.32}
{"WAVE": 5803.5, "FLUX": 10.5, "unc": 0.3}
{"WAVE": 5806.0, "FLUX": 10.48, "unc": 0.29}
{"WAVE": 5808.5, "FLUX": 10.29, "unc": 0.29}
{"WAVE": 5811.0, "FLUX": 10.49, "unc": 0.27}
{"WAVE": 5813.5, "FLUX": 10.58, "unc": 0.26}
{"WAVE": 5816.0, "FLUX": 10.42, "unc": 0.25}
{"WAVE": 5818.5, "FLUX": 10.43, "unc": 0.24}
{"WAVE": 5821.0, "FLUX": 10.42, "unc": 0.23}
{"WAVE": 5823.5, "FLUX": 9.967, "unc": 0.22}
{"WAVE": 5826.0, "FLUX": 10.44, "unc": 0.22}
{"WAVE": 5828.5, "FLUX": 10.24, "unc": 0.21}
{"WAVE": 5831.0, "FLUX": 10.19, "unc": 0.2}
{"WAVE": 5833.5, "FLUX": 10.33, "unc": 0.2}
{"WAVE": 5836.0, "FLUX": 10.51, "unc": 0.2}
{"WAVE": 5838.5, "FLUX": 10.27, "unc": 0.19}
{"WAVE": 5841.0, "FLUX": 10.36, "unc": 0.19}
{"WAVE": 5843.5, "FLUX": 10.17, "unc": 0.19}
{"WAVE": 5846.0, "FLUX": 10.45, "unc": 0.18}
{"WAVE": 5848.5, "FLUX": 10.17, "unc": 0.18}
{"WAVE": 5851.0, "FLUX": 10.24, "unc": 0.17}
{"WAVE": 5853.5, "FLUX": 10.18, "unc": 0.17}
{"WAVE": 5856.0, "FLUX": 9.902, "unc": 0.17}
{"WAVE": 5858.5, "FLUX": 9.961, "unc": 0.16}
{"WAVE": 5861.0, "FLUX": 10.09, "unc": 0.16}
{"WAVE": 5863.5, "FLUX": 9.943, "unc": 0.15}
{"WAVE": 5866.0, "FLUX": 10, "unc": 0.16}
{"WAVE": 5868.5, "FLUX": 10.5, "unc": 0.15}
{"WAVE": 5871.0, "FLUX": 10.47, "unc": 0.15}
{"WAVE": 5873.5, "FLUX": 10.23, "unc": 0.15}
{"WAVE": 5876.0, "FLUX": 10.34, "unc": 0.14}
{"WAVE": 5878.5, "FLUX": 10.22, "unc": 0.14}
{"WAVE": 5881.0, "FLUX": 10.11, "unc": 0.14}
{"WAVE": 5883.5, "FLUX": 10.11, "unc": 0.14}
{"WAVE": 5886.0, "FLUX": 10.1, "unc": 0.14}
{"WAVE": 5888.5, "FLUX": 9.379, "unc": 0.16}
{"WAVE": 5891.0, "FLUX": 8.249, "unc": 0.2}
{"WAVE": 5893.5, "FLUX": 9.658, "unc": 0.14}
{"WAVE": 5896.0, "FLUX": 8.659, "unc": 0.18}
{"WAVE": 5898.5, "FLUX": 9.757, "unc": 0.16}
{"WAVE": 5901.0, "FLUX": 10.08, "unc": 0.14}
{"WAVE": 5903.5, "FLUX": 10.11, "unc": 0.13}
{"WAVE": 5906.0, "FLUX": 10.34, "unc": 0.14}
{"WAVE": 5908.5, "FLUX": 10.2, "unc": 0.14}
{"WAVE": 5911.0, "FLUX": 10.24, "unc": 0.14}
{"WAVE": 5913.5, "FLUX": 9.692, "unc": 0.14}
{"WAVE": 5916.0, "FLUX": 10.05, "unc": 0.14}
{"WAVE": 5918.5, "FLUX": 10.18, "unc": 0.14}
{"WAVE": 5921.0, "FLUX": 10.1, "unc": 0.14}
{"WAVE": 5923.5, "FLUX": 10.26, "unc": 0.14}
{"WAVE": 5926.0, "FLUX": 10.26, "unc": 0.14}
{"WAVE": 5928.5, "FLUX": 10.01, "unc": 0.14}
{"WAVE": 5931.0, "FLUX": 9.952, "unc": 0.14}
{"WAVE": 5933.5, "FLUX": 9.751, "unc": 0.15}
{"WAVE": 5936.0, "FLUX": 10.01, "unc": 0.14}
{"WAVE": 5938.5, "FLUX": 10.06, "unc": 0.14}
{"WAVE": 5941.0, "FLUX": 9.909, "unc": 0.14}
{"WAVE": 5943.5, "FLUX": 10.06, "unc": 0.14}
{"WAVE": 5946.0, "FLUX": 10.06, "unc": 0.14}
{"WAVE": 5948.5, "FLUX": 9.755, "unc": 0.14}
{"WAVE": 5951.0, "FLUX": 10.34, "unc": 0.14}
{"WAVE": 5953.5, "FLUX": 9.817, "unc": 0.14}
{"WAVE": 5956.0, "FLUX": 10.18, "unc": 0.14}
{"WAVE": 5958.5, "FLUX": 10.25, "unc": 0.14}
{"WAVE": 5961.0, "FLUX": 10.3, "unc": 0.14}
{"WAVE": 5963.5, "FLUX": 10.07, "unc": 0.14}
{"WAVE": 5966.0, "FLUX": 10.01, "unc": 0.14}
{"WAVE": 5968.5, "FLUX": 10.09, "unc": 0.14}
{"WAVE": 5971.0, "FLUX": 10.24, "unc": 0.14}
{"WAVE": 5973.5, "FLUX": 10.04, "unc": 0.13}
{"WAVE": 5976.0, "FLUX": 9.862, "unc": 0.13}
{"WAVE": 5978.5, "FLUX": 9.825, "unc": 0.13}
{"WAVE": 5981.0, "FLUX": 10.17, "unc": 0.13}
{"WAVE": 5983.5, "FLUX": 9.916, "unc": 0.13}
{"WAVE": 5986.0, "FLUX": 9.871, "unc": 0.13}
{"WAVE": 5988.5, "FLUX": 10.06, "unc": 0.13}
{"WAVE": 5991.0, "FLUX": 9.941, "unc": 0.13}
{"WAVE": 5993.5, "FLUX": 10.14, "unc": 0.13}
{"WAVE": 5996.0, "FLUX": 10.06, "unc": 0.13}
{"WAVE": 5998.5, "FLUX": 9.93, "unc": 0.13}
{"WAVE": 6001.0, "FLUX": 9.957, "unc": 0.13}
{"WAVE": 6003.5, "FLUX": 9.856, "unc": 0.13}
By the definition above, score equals 0.651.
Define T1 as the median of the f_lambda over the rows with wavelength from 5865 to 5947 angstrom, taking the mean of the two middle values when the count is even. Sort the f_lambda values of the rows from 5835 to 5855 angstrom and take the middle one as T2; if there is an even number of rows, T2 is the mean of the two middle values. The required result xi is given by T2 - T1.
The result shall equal 0.2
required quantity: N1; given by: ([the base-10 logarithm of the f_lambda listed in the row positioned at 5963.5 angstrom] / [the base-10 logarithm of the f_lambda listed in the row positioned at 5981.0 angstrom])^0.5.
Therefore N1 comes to 1.00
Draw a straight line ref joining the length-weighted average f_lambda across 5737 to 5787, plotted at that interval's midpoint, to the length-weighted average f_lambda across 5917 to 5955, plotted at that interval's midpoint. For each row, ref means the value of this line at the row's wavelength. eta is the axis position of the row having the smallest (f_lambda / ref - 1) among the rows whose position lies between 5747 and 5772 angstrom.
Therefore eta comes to 5753.5 angstrom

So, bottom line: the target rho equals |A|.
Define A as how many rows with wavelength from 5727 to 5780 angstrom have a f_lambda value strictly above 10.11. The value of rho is 15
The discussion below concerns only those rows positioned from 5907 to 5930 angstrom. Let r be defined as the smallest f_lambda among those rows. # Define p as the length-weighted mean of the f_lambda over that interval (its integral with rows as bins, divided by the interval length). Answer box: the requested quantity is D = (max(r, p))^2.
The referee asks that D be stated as 102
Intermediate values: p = 10.1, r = 9.692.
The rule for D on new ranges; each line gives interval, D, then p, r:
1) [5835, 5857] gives 105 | 10.3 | 9.902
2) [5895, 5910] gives 98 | 9.9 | 8.659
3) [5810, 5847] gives 107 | 10.3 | 9.967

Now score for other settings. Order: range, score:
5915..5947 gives 0.509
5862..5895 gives 2.251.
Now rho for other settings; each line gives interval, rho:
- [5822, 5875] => 15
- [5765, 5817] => 17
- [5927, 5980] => 5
